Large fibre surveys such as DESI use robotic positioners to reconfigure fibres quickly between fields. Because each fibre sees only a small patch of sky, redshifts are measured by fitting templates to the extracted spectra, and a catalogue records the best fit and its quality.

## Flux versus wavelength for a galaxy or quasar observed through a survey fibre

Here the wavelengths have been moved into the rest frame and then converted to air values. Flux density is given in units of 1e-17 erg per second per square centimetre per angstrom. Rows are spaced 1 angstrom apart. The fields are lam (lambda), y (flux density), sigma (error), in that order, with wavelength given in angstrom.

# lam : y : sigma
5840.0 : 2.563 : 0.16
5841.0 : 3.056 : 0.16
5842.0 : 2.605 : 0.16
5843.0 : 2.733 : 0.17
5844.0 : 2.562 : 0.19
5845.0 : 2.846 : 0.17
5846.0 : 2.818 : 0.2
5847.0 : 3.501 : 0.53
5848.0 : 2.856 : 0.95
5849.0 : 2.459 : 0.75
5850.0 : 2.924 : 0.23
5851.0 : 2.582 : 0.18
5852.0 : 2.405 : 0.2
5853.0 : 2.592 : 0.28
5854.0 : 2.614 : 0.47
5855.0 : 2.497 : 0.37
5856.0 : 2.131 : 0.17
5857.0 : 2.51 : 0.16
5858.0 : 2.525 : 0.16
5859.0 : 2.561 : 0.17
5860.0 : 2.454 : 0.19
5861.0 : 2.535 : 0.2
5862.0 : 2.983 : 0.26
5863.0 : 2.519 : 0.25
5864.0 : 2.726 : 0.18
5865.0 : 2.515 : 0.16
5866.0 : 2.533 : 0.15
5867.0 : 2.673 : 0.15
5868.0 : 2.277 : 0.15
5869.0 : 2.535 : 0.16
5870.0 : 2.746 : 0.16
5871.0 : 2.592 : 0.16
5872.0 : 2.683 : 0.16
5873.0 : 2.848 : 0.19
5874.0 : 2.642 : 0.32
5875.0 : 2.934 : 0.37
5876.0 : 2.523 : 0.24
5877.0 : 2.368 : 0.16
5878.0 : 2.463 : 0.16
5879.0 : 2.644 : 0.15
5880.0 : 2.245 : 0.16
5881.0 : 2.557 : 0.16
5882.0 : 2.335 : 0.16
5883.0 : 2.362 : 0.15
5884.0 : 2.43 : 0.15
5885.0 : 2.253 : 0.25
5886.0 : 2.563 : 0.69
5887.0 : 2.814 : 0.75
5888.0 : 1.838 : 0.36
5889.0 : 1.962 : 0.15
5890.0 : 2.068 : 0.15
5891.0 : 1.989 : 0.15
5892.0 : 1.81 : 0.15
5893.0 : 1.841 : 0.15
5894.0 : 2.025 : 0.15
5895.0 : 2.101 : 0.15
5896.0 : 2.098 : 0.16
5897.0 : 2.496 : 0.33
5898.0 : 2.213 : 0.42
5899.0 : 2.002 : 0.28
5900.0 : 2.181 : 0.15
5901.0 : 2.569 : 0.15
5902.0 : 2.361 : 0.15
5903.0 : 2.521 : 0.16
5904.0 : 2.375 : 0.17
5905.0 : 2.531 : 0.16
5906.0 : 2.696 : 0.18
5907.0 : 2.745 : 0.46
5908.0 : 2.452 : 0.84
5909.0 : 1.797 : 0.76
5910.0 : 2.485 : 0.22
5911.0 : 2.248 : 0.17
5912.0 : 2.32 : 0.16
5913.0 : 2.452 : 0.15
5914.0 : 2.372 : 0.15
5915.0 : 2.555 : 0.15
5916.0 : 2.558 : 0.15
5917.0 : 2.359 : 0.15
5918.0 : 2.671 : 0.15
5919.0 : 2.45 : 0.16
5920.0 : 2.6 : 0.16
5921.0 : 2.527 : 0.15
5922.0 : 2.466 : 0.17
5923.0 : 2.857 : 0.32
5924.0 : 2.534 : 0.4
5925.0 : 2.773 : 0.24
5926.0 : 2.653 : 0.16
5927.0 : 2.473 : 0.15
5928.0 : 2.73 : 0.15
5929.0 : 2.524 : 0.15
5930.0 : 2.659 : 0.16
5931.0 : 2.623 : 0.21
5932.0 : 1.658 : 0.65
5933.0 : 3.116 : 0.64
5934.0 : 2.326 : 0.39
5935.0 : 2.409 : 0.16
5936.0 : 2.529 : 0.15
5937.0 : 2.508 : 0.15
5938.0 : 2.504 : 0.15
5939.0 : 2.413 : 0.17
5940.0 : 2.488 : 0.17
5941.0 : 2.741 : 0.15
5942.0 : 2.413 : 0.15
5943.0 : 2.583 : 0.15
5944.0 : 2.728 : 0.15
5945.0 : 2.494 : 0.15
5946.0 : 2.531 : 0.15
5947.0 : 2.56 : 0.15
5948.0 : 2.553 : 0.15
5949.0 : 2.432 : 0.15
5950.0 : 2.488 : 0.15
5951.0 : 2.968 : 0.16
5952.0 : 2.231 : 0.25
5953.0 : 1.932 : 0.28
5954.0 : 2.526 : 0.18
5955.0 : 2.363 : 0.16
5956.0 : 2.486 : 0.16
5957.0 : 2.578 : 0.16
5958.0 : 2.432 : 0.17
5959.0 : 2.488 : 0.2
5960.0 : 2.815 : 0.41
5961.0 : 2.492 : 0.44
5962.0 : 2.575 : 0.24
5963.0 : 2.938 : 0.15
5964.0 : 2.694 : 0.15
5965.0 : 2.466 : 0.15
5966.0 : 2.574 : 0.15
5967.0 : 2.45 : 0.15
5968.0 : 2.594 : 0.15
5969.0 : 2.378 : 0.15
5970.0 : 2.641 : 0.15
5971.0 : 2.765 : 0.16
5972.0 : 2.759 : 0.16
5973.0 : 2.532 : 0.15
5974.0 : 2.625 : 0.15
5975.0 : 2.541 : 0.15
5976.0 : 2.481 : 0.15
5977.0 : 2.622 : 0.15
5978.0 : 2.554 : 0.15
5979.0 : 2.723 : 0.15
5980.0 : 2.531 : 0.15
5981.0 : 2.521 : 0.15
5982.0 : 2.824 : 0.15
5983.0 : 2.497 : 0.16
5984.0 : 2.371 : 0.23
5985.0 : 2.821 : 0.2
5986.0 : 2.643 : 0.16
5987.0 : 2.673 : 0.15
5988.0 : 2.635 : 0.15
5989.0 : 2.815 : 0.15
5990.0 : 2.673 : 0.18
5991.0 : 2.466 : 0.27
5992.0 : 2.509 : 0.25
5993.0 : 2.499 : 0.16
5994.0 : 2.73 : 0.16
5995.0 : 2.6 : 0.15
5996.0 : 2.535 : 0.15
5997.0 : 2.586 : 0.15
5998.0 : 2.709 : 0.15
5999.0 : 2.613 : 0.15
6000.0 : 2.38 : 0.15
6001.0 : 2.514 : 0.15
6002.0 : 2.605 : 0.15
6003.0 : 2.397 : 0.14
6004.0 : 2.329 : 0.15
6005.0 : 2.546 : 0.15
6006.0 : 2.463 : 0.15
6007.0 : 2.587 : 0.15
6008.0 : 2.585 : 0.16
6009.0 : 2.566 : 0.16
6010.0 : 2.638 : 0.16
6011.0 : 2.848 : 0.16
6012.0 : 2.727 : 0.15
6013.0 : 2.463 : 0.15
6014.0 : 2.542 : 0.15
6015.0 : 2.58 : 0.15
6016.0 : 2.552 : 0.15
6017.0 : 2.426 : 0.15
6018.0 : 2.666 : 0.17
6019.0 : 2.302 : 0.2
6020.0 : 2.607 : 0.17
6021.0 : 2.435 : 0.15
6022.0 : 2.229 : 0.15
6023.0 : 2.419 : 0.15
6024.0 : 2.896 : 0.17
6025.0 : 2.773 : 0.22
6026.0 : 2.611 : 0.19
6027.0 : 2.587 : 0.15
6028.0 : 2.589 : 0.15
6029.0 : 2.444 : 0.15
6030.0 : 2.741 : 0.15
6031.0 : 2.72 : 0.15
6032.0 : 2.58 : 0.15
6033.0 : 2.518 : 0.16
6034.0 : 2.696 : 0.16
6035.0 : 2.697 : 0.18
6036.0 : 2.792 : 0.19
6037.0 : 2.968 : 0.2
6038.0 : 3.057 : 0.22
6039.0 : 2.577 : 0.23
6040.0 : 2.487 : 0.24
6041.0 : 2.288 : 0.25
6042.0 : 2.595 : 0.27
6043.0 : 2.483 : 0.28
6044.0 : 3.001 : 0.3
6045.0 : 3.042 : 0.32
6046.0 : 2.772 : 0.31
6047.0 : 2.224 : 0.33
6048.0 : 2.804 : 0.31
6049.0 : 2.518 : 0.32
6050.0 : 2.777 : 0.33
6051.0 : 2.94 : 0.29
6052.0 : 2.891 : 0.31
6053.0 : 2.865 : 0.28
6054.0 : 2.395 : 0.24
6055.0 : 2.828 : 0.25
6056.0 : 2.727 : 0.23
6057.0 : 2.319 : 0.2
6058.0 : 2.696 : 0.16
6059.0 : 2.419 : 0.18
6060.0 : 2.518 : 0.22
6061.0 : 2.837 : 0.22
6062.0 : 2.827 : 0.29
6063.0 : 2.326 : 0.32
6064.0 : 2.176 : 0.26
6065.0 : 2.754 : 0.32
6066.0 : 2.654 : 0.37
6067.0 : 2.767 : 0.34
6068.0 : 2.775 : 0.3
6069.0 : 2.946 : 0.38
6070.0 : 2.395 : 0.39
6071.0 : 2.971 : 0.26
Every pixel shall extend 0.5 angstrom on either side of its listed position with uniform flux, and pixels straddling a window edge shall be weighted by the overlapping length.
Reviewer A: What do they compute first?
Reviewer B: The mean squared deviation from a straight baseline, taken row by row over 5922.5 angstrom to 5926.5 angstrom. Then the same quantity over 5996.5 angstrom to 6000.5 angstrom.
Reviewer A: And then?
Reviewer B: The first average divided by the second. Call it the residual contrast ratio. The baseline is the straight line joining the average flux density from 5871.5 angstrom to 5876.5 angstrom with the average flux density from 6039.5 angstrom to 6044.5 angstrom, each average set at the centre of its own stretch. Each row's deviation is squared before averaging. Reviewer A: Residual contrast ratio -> 1.0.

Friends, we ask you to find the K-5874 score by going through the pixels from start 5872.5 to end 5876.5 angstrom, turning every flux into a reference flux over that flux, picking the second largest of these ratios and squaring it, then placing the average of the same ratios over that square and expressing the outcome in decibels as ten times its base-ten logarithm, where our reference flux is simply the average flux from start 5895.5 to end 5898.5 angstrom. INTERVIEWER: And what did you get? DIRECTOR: 0.52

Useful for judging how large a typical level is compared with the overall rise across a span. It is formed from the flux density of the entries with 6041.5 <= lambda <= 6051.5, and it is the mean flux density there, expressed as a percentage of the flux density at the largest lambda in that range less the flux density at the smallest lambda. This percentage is 787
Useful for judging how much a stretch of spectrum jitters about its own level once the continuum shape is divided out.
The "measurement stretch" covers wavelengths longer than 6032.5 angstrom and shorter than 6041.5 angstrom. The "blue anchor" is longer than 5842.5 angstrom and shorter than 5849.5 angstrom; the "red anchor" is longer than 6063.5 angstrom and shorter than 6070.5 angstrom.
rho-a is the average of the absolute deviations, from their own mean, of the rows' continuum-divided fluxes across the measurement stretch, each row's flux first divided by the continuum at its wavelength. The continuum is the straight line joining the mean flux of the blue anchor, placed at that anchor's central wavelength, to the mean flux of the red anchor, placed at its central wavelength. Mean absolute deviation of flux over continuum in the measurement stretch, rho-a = 0.069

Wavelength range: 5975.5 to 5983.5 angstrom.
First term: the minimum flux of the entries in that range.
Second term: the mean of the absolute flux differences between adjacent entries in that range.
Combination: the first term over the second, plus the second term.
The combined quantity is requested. 15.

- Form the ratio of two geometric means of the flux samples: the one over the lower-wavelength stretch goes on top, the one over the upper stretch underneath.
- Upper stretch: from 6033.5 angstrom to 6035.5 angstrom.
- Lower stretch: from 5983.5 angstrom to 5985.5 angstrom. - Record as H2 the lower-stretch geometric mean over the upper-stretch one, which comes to 0.96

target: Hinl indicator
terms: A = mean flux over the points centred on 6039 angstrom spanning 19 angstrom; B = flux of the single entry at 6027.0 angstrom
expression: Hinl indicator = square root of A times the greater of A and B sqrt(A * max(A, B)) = 2.69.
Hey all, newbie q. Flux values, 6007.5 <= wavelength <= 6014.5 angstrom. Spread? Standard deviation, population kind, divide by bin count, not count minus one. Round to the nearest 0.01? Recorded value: 0.12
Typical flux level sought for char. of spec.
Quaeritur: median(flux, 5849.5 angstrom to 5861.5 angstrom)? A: 2.530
